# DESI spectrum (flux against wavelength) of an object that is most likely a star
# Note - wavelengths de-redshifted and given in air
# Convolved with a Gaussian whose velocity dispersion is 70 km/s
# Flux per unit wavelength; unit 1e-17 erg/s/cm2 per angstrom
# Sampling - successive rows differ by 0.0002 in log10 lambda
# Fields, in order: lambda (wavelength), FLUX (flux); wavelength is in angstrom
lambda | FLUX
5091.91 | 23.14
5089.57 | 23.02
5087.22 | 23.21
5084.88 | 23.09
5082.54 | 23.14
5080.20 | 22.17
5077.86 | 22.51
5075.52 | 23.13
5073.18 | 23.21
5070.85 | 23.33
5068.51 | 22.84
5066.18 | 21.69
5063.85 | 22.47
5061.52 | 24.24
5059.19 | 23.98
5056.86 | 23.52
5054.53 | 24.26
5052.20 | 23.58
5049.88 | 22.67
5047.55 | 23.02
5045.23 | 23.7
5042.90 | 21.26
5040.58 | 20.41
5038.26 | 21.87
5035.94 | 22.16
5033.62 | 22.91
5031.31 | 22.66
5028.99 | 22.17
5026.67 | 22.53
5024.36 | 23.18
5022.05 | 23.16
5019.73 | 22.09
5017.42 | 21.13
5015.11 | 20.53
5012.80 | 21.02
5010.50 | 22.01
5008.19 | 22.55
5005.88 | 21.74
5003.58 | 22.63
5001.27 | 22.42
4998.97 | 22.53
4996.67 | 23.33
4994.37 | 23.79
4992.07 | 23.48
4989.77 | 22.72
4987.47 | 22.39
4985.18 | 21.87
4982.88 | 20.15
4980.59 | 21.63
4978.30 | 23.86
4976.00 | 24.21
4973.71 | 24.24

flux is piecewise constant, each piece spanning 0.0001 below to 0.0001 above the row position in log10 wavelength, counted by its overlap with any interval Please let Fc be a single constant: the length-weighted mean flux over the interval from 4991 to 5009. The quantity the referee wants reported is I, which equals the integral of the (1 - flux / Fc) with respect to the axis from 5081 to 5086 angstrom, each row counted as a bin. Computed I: -0.052 angstrom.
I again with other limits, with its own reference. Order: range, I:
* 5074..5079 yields -0.009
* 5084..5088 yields -0.060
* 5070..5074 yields -0.081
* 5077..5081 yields 0.082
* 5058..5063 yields -0.262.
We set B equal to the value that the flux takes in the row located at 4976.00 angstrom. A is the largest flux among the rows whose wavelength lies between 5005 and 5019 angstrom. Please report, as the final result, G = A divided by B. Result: 0.93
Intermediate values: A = 22.55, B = 24.21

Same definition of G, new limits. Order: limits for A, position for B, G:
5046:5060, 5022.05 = 1.05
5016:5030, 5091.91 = 1.00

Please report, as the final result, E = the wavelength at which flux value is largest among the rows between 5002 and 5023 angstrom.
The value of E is 5022.05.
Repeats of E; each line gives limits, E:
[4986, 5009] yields 4994.37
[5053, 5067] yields 5054.53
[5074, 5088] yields 5087.22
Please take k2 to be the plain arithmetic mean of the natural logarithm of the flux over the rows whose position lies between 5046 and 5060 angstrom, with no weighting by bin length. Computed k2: 3.16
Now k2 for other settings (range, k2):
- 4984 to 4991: 3.11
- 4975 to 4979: 3.18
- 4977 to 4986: 3.08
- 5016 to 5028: 3.11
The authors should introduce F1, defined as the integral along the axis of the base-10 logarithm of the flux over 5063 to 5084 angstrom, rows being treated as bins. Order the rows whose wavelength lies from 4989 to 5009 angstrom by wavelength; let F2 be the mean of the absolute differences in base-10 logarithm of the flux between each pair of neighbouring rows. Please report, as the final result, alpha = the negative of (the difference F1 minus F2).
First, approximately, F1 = 28.5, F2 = 0.010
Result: -28.5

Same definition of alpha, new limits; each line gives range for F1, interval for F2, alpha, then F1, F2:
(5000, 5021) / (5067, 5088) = -28.1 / 28.1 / 0.007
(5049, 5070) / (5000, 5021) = -28.7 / 28.7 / 0.014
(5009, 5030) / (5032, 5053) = -28.2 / 28.2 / 0.019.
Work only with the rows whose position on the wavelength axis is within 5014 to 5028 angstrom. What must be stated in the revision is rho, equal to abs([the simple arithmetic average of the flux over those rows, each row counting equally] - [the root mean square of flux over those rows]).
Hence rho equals 0.022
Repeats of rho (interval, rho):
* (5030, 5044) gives 0.016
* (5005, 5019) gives 0.011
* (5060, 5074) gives 0.013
